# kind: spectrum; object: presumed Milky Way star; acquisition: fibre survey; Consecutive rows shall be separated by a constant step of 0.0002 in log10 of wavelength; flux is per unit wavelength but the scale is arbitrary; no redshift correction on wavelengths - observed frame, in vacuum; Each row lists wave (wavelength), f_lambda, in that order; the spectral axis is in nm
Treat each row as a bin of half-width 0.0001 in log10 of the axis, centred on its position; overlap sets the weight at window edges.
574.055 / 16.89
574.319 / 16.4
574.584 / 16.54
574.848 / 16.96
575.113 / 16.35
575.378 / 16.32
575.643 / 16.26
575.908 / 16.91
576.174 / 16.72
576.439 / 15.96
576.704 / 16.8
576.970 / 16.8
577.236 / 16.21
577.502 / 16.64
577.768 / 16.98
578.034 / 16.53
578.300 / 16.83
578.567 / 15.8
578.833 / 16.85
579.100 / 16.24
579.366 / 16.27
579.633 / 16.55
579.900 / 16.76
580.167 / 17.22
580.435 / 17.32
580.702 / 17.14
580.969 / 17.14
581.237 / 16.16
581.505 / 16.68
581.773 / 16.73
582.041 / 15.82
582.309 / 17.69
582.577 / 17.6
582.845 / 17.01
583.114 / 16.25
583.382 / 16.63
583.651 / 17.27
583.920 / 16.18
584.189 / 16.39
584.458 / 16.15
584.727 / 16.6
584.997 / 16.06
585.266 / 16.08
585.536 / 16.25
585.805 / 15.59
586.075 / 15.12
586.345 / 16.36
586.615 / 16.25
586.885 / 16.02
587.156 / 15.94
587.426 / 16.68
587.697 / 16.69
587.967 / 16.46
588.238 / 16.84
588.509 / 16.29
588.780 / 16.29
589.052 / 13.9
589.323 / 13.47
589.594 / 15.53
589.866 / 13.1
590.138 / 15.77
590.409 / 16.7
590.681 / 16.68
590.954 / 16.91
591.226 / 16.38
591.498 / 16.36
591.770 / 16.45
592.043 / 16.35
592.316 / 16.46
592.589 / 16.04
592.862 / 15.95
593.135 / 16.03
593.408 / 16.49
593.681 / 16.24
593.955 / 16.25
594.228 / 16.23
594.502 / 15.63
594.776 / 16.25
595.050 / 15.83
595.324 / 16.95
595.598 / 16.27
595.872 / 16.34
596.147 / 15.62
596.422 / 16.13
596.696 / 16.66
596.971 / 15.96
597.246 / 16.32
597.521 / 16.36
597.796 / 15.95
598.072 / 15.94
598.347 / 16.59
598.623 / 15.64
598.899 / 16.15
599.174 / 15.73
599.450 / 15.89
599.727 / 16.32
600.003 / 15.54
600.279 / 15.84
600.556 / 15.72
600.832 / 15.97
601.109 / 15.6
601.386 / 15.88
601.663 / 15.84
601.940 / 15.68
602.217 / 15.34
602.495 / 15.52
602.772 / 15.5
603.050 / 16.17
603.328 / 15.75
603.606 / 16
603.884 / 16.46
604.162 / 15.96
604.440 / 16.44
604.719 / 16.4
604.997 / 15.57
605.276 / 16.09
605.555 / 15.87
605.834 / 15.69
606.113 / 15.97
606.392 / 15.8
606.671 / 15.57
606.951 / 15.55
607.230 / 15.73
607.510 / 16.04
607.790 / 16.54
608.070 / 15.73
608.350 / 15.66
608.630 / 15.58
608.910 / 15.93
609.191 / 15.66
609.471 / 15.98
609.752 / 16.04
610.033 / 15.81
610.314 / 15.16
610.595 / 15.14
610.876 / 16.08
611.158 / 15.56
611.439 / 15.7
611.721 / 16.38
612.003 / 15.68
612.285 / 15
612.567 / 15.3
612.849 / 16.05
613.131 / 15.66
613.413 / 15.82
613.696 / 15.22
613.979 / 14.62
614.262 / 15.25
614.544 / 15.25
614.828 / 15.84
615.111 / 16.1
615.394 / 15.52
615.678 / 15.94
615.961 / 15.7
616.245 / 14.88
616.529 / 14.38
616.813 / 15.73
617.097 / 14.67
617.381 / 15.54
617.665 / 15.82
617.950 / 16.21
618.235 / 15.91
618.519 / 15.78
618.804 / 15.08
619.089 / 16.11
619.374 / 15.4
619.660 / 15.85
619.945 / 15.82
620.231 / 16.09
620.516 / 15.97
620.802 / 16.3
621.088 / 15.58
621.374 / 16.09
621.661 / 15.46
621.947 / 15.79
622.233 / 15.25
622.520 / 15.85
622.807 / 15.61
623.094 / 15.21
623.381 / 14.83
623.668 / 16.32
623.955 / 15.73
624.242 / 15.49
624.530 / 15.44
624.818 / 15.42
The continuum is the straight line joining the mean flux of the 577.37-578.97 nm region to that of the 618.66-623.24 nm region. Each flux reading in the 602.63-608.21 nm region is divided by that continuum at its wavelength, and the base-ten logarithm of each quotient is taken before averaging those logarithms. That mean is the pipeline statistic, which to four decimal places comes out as -0.0027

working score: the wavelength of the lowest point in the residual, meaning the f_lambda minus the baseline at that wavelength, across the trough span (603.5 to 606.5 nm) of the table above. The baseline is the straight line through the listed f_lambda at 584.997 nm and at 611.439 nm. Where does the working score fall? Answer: 604.997 nm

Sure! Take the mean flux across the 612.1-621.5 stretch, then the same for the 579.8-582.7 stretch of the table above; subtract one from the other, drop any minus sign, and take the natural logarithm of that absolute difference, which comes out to 0.29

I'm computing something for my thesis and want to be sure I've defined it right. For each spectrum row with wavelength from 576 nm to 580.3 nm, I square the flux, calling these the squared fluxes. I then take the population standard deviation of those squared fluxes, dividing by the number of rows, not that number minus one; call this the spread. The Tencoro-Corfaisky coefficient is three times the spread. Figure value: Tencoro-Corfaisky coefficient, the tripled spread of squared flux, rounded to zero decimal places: 37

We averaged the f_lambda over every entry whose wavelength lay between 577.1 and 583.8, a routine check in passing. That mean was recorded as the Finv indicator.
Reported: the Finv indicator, 16.73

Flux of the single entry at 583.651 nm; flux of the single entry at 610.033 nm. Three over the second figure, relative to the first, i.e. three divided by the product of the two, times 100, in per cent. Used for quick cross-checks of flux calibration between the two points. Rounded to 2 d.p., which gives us 1.10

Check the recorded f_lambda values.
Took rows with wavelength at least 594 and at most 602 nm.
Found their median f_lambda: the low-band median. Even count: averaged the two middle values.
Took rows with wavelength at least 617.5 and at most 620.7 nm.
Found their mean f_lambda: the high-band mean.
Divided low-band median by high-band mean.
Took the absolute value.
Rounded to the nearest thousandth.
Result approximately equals 1.008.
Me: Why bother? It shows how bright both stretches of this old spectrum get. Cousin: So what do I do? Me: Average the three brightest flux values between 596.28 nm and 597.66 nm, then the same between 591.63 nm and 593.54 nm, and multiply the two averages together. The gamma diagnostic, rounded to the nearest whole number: 271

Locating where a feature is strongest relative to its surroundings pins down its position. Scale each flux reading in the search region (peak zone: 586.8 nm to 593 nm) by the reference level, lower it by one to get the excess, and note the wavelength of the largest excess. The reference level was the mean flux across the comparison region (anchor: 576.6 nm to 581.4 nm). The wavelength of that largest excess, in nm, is 590.954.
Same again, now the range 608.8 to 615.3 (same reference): 611.721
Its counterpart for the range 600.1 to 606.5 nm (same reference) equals 603.884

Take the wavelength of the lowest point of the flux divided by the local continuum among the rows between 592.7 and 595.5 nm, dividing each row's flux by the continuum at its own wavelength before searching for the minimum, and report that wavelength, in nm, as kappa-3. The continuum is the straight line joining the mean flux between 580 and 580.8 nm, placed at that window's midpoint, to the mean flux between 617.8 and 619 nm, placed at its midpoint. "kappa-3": 594.502 nm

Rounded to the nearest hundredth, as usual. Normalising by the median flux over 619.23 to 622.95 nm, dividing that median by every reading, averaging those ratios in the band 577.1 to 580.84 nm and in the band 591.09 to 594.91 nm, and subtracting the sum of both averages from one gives -0.93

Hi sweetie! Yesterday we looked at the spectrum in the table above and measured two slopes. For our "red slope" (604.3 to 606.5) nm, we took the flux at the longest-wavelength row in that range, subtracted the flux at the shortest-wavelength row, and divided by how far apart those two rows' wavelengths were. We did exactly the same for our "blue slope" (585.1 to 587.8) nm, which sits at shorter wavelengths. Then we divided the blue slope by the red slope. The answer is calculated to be -1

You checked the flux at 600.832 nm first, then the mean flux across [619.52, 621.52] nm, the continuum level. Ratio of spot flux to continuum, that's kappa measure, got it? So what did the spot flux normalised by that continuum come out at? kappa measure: 1.00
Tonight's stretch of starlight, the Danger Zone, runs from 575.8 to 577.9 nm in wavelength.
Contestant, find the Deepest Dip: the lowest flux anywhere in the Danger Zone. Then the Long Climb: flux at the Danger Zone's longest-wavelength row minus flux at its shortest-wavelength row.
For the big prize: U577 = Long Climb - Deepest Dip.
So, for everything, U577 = -15.9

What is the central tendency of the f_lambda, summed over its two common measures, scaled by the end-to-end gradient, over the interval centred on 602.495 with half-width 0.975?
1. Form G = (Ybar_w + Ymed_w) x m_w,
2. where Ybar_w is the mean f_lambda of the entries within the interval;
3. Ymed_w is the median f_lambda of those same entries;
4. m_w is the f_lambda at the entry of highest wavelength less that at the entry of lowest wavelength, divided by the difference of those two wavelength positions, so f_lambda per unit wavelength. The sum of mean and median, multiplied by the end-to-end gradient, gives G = -2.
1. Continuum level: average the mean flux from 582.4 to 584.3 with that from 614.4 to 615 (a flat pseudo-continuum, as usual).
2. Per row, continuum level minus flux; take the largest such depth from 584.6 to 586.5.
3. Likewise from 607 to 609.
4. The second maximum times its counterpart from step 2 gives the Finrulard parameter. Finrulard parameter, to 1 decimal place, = 0.6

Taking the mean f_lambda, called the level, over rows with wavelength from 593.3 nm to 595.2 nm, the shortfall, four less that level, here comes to -12.1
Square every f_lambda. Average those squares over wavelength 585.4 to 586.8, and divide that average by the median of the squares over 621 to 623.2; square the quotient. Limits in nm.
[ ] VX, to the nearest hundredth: 1.09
